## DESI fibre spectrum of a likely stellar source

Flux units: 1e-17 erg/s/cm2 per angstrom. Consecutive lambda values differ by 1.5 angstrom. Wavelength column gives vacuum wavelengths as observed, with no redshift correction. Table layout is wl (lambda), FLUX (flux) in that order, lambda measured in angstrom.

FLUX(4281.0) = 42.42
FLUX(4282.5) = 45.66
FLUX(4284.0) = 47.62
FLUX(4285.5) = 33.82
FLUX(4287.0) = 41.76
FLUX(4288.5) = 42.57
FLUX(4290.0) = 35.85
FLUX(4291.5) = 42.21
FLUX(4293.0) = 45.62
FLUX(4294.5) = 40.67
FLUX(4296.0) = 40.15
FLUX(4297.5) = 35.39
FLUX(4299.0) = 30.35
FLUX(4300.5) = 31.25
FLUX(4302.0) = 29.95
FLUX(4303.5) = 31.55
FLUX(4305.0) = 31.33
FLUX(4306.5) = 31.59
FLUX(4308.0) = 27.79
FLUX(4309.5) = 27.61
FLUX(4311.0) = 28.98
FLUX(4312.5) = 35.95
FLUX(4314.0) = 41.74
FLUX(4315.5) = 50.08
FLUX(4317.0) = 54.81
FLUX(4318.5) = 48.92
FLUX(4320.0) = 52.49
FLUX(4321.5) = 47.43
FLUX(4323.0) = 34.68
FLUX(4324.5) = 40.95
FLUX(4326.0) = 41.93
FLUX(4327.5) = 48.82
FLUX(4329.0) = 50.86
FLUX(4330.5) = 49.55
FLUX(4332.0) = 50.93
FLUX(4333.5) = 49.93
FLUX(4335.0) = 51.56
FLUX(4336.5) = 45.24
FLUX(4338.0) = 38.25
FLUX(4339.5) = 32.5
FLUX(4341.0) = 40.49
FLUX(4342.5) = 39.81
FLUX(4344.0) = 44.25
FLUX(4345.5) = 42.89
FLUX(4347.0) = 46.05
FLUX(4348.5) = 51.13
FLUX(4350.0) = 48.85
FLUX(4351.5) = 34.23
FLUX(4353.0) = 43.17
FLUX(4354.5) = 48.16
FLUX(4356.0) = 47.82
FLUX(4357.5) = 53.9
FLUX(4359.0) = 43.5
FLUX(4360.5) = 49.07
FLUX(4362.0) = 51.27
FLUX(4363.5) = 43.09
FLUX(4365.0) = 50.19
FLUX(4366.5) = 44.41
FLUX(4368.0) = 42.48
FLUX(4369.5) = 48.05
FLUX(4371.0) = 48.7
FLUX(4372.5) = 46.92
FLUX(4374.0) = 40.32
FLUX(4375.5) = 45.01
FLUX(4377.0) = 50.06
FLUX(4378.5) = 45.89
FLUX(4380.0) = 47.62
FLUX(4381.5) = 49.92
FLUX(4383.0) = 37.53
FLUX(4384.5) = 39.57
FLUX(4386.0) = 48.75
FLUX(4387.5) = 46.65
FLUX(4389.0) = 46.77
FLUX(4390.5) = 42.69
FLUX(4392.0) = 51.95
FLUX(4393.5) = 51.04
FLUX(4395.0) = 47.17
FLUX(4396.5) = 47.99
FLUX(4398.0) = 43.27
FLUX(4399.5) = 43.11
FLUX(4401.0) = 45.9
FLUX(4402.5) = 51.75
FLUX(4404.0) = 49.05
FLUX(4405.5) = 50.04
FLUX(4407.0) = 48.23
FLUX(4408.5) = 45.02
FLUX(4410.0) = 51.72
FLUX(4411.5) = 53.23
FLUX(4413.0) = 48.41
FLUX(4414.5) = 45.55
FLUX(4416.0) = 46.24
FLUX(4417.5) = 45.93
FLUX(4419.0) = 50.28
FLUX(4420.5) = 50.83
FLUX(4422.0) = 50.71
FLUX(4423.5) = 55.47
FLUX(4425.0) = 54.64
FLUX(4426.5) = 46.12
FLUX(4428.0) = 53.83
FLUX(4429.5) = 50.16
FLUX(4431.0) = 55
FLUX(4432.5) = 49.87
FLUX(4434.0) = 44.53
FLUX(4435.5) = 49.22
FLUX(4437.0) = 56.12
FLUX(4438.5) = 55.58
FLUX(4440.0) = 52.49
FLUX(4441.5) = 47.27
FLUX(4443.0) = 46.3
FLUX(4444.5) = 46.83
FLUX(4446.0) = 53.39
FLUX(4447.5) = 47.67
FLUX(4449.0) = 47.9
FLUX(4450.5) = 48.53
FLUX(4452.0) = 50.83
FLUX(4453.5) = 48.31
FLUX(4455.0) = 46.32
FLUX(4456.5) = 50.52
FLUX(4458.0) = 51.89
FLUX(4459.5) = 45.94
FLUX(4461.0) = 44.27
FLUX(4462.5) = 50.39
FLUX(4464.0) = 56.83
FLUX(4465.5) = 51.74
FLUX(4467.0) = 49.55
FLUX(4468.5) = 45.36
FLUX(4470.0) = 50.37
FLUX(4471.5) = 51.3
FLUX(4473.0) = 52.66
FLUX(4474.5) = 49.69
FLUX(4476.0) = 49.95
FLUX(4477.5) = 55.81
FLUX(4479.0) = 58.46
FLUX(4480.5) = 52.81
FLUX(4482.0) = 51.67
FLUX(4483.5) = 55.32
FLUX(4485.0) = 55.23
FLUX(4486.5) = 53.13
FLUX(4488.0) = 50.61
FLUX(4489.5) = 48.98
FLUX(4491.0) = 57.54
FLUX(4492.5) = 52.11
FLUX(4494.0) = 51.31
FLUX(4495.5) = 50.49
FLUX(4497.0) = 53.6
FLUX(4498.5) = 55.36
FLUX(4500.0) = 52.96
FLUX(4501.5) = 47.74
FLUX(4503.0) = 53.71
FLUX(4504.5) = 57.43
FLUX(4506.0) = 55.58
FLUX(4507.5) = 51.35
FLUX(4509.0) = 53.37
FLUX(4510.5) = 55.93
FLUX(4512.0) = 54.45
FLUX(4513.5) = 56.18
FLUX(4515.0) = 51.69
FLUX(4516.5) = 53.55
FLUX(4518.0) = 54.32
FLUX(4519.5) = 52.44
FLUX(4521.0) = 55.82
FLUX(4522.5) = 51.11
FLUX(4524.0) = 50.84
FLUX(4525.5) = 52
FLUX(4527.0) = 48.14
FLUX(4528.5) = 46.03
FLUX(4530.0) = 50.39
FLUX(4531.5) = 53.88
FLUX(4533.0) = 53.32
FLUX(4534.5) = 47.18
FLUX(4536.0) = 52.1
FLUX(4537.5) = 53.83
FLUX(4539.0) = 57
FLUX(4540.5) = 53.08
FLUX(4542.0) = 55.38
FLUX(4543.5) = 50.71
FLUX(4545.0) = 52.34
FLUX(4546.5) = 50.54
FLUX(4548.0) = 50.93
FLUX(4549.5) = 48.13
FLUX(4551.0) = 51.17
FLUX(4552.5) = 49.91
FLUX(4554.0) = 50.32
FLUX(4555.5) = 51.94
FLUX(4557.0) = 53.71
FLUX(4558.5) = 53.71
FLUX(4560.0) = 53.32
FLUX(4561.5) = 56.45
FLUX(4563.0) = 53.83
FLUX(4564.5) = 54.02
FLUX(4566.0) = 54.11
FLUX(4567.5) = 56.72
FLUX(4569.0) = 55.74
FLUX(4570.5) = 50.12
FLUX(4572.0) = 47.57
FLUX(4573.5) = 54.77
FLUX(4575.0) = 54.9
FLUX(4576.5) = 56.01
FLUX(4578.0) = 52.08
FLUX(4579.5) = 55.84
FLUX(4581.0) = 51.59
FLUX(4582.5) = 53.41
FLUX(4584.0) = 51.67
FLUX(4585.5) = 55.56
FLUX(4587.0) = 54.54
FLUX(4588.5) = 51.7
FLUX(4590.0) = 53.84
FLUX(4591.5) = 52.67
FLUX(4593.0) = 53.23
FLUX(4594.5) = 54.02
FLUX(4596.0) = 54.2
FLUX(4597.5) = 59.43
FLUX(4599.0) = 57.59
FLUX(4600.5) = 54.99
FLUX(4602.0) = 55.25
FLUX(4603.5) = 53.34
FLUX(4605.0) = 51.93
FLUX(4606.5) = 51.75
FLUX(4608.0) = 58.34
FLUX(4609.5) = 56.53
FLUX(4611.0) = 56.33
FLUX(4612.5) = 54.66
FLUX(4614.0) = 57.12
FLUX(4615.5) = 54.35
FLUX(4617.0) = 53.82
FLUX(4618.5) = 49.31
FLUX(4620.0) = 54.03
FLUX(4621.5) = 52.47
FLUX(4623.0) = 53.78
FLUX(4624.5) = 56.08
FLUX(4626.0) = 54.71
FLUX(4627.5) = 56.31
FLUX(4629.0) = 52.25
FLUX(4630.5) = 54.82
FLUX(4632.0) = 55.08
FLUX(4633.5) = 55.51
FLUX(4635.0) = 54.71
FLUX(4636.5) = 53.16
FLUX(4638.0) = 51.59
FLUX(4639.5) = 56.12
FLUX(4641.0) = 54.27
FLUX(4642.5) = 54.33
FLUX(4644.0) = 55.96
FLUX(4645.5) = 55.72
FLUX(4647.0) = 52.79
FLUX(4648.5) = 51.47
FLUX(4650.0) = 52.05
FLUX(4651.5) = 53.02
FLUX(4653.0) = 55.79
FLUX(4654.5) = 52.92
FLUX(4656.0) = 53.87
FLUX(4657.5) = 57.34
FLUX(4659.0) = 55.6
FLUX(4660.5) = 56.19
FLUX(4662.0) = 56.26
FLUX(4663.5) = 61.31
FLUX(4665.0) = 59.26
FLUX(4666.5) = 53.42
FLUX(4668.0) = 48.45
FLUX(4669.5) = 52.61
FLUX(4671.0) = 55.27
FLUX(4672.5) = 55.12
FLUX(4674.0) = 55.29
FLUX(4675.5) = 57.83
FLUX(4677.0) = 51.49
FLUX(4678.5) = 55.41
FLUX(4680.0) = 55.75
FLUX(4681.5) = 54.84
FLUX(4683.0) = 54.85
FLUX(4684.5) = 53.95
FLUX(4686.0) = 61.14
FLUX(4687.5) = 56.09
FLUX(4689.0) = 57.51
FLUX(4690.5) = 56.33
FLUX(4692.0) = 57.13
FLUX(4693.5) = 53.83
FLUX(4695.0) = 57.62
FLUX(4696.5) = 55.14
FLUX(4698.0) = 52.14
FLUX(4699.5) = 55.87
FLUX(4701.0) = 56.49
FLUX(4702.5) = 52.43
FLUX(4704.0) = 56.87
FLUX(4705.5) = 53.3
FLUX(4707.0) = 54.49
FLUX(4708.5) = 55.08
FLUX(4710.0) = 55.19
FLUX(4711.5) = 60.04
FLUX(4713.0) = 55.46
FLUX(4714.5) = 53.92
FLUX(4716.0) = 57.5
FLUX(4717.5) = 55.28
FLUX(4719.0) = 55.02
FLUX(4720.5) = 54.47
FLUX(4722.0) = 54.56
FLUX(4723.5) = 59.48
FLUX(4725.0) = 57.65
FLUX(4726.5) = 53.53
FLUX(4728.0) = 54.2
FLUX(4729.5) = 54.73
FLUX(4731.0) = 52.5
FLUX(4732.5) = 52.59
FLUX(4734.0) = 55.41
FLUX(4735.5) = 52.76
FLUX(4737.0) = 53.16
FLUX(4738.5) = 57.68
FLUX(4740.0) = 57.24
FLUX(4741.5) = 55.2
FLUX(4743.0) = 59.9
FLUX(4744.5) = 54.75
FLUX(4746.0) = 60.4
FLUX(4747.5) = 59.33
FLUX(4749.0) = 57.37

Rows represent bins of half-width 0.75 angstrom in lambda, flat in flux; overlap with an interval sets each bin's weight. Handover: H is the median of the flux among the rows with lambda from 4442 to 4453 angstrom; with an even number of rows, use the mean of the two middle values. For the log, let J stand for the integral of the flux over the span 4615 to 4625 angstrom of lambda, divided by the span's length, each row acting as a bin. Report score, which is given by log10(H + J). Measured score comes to 2.01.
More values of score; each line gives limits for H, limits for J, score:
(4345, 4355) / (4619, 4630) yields 2.00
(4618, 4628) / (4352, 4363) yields 2.01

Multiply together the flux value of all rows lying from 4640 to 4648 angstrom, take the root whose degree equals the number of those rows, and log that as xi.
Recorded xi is 55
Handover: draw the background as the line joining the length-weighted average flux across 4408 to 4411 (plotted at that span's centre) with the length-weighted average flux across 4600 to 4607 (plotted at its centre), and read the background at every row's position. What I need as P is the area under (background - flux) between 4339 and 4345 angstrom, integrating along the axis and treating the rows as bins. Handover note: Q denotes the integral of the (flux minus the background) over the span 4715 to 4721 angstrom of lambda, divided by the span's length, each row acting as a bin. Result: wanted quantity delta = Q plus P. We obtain 46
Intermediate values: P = 47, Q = -0.5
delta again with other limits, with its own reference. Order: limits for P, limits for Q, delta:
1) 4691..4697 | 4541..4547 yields -3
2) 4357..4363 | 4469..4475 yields -6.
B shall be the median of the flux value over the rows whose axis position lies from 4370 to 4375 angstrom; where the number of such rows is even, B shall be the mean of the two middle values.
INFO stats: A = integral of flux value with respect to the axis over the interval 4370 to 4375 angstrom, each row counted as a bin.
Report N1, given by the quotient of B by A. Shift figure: 0.207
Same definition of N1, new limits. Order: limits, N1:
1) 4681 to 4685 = 0.251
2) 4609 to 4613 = 0.252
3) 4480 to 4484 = 0.248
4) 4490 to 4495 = 0.196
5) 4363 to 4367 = 0.240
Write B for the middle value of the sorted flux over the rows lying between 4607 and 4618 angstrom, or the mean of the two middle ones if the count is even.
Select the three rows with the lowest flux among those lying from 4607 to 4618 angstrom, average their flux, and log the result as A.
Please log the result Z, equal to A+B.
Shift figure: 111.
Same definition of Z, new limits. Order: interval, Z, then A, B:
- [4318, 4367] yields 81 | 34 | 47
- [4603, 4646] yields 106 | 51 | 55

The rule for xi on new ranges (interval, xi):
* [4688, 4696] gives 56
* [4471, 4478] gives 52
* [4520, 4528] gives 52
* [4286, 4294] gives 41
